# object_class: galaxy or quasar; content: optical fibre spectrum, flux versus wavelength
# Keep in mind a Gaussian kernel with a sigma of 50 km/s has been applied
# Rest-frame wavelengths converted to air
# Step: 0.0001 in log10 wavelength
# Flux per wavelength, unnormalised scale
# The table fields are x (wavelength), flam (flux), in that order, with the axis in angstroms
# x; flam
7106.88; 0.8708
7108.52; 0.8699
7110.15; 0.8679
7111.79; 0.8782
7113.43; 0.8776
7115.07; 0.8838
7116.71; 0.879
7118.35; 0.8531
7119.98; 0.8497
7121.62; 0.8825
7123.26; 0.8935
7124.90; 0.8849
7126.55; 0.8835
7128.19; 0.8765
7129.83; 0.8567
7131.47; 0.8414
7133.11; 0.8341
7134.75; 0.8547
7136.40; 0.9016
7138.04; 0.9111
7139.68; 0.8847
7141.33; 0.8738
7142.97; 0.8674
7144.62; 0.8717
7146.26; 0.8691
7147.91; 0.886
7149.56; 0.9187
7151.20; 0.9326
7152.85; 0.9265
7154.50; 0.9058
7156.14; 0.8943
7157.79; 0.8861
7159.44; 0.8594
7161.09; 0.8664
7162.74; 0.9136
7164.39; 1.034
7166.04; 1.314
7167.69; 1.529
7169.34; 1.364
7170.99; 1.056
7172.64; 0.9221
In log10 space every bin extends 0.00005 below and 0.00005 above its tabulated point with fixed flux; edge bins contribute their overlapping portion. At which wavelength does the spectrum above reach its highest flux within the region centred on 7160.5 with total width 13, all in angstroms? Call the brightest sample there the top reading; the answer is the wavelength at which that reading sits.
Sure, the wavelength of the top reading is 7166.04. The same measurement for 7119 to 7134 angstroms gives 7123.26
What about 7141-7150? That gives 7149.56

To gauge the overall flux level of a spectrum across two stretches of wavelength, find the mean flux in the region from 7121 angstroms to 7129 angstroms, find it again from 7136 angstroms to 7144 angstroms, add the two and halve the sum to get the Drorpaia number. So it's 0.89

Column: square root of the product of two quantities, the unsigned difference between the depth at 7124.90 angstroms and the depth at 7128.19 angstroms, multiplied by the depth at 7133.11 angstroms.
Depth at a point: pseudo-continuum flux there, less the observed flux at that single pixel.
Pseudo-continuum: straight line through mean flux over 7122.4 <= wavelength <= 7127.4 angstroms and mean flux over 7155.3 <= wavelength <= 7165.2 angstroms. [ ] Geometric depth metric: 0.025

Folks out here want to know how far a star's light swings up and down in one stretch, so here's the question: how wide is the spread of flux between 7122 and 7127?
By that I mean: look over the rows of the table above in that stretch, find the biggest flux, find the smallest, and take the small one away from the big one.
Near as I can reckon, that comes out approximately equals 0.01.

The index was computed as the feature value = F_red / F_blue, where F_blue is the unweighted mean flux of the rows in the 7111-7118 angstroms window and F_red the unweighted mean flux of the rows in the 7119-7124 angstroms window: 1.0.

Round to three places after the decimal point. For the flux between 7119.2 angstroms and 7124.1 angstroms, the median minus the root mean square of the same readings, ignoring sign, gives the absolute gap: 0.007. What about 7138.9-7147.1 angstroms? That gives 0.002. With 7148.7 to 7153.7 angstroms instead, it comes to 0.001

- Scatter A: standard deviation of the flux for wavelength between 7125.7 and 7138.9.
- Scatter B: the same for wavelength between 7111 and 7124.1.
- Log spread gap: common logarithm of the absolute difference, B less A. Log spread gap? -1.9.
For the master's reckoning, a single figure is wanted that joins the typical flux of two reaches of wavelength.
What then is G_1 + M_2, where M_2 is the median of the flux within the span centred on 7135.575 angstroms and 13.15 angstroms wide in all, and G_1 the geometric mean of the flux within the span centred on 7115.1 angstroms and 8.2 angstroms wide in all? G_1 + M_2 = 1.74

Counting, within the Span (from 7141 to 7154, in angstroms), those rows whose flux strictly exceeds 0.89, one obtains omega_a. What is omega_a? 3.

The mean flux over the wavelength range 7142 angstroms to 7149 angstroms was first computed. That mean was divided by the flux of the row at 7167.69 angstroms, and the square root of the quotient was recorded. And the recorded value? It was 0.76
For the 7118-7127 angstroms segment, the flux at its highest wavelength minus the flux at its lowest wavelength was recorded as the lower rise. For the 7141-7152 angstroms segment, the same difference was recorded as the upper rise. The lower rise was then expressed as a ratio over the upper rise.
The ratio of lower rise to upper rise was 0.52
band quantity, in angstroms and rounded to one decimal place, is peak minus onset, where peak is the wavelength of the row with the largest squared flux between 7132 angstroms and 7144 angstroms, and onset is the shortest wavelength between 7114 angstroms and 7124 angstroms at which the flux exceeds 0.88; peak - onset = 23.0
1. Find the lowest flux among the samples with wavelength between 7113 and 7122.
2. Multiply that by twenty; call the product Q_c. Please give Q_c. 17.0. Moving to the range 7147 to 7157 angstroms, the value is 17.7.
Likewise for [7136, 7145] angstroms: 17.3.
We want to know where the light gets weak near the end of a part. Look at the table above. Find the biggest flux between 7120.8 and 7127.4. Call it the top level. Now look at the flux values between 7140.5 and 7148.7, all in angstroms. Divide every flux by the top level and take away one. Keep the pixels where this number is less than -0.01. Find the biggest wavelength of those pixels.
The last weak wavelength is 7146.26 angstroms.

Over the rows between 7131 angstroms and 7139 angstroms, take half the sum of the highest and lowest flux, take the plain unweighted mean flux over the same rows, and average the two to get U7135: 0.87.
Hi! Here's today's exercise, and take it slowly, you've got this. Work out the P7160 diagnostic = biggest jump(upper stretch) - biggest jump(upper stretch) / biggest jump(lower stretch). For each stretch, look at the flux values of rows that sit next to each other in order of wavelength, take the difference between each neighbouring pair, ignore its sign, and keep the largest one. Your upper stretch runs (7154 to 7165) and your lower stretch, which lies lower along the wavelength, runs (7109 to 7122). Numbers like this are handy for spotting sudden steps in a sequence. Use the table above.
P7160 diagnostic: -4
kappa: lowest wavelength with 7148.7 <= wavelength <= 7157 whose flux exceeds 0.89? 7149.56 angstroms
